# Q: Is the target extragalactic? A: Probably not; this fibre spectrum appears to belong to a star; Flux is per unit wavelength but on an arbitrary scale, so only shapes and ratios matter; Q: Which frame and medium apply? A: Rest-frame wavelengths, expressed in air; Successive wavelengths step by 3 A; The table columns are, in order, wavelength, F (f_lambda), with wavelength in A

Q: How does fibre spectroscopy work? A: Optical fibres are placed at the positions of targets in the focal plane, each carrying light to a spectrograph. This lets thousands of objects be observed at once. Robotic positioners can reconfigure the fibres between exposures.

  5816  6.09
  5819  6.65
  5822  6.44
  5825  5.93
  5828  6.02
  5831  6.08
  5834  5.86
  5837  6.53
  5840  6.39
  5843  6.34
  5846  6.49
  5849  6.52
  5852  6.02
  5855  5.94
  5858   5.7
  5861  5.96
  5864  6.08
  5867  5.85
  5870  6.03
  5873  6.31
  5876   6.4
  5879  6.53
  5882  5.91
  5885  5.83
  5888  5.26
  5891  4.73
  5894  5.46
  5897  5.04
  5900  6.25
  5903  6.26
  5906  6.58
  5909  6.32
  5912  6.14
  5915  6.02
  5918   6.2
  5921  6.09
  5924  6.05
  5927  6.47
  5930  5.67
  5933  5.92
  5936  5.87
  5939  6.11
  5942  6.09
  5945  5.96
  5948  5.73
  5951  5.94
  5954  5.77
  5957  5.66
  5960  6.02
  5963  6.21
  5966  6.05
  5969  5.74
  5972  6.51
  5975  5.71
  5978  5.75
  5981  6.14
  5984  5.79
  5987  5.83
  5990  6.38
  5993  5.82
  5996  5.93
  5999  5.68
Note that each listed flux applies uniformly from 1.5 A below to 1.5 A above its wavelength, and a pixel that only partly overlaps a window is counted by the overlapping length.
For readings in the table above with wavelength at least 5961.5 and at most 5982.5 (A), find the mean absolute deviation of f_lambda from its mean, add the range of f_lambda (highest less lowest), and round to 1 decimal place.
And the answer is 1.0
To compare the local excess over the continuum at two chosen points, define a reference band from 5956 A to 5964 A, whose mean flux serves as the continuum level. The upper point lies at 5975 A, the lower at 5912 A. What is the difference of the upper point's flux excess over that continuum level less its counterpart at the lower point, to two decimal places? -0.43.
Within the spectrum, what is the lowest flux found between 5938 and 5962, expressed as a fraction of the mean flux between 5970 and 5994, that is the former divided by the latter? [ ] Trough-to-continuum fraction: 0.945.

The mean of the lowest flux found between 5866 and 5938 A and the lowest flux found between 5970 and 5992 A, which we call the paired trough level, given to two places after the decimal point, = 5.22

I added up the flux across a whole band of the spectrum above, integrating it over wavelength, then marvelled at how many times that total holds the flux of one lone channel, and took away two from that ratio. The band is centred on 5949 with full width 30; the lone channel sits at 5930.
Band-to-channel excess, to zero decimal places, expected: 29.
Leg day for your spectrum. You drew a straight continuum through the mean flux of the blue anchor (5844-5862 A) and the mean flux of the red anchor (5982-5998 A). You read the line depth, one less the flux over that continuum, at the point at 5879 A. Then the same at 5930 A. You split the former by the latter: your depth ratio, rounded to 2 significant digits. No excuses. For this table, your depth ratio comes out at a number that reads -1.3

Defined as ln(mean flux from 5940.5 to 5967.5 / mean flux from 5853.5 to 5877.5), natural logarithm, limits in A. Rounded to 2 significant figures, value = -0.016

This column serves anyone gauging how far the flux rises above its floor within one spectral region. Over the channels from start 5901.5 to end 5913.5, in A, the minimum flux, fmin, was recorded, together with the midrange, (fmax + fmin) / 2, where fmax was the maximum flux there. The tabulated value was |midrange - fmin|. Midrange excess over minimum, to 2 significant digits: 0.22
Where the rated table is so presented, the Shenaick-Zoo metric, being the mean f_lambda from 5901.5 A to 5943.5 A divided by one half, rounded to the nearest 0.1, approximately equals 12.3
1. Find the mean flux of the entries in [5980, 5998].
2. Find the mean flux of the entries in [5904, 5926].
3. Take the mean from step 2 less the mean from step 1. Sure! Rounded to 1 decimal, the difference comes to 0.2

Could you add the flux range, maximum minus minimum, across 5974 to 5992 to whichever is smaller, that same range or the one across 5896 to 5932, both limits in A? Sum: 1.34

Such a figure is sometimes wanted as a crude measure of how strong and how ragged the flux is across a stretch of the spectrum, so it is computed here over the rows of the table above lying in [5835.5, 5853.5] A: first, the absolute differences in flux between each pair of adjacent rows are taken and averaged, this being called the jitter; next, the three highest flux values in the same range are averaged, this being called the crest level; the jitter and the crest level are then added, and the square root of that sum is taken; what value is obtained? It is 2.59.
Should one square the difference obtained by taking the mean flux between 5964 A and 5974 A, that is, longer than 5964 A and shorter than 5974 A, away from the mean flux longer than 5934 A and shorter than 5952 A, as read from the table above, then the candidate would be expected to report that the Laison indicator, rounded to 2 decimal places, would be 0.02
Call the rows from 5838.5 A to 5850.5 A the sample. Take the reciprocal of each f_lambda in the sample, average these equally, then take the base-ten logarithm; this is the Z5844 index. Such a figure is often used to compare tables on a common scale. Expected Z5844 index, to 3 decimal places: -0.808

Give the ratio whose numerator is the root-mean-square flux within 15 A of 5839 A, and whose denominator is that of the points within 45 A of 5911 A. 1.04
